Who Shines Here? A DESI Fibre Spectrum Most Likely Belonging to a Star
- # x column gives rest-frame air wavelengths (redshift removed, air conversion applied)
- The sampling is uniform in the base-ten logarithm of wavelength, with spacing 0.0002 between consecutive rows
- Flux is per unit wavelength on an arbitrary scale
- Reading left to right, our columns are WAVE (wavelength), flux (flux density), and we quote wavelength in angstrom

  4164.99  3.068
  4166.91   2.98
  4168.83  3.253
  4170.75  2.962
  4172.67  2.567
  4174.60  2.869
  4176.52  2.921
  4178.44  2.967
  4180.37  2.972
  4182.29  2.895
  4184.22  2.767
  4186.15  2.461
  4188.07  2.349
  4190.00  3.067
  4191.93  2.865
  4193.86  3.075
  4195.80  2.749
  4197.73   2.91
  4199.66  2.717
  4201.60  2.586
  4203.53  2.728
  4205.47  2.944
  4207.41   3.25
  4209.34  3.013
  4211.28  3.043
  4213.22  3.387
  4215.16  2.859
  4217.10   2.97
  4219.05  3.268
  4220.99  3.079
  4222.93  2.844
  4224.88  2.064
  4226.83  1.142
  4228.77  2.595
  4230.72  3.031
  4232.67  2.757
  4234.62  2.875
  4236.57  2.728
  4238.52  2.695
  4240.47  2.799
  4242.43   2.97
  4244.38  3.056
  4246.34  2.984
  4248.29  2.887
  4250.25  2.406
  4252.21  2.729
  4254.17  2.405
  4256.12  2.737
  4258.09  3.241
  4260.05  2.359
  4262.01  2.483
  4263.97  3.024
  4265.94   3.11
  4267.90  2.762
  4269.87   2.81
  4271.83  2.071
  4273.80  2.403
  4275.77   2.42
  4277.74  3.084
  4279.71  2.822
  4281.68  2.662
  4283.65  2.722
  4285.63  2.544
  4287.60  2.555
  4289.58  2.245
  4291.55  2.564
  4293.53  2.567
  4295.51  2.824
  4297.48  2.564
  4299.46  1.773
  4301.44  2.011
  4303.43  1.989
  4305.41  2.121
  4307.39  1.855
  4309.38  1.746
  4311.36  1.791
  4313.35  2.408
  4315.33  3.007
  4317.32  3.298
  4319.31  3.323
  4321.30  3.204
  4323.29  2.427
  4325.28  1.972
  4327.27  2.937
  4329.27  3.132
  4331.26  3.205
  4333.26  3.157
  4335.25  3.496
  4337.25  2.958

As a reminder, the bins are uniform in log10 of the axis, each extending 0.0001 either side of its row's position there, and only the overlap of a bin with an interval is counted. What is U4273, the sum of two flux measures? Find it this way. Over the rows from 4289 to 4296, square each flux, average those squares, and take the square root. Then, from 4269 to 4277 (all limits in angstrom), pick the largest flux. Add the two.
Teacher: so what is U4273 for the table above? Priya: 5.4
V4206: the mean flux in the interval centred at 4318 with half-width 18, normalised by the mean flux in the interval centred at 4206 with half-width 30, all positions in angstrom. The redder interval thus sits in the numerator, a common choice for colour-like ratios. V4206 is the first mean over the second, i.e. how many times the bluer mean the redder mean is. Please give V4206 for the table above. 0.93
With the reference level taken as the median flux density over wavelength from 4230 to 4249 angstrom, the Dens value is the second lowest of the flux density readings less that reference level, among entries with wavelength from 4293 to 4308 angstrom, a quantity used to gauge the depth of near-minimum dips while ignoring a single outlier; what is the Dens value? -1.03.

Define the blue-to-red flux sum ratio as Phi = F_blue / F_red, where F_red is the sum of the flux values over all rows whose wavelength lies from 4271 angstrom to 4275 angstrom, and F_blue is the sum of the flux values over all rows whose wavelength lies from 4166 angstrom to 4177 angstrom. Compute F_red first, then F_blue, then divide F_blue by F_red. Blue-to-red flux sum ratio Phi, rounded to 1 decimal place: 3.9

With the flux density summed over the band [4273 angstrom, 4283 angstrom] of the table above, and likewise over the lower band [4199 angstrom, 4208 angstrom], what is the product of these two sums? 190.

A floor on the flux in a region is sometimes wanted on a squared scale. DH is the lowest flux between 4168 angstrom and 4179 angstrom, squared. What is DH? 6.6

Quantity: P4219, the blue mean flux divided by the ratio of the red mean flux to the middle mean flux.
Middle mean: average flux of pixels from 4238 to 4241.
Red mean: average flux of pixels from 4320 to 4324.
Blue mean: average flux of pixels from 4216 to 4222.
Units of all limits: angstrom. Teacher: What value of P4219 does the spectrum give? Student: 3.0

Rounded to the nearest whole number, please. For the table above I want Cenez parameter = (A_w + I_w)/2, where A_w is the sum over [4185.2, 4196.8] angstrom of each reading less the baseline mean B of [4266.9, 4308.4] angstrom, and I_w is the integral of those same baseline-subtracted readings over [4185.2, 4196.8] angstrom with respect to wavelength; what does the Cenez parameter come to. 3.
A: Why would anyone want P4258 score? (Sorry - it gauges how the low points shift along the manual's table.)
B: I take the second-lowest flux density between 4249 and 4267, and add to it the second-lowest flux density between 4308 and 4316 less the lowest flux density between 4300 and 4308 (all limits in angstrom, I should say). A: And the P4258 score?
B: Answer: 2.34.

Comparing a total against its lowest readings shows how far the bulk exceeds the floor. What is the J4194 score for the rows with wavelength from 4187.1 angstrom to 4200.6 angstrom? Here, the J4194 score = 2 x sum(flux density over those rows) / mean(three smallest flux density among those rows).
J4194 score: 15.1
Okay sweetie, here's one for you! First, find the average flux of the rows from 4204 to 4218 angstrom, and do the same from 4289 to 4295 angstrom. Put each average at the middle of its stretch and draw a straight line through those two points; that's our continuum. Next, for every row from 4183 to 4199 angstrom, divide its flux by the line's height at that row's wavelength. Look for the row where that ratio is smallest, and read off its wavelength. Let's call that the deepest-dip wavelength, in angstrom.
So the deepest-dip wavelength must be 4188.07 angstrom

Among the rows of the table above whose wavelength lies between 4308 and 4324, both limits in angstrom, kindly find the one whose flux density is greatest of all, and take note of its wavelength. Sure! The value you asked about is 4319.31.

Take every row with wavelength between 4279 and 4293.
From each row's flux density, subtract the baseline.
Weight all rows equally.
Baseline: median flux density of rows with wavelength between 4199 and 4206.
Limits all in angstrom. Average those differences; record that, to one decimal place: -0.1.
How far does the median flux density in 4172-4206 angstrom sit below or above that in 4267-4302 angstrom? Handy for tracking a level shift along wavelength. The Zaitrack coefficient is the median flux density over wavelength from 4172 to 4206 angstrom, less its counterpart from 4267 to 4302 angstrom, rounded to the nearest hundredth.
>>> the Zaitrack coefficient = 0.30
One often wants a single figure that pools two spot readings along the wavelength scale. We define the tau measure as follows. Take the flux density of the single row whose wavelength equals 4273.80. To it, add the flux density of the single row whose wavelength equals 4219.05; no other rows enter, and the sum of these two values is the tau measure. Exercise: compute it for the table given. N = 5.67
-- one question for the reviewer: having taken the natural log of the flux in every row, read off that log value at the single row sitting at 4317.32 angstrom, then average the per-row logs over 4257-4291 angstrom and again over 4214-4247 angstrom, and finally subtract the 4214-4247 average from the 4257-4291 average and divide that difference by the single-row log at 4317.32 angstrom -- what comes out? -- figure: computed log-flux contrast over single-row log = -0.013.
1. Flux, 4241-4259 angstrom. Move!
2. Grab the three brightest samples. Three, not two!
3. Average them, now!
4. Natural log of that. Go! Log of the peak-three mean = 1.13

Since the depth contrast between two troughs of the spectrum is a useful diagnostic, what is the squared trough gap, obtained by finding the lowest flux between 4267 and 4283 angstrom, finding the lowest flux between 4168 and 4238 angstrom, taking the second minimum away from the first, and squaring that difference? 0.86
